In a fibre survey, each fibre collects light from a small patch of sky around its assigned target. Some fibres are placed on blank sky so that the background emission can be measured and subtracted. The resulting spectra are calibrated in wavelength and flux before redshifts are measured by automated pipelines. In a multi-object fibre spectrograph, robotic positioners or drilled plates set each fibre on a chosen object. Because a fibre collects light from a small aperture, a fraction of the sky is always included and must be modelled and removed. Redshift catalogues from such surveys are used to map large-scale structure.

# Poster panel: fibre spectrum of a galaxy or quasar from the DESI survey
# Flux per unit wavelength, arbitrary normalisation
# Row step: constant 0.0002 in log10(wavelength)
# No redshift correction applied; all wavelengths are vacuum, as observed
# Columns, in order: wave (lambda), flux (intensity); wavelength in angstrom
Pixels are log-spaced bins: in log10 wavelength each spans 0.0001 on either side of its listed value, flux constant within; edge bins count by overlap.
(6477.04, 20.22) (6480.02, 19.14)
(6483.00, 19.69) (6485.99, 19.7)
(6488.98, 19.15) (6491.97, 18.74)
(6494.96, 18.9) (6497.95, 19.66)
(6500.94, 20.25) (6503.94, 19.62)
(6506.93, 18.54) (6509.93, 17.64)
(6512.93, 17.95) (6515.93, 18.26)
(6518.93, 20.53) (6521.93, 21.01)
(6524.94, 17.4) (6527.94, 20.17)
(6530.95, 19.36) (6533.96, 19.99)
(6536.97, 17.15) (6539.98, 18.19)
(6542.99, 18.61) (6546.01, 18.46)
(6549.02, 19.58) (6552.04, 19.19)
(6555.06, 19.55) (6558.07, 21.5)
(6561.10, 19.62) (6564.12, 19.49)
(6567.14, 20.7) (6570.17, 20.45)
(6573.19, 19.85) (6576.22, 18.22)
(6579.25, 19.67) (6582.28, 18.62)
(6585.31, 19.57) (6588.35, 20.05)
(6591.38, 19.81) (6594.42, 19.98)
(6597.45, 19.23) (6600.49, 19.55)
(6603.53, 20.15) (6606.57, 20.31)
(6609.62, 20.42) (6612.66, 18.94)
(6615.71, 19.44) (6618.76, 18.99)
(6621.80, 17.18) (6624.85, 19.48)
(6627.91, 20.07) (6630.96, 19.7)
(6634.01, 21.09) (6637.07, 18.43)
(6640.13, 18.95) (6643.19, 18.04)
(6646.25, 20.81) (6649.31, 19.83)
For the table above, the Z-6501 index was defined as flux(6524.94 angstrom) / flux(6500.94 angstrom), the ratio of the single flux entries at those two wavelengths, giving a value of 0.86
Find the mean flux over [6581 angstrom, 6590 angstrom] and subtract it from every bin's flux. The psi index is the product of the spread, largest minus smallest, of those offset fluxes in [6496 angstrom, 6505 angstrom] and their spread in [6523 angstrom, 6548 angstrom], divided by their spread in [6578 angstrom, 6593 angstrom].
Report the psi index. 1.3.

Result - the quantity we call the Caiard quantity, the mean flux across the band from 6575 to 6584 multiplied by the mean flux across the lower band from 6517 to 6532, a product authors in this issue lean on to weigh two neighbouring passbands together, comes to 371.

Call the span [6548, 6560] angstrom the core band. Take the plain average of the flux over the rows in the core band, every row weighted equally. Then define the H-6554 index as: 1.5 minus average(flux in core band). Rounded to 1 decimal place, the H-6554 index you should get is -18.5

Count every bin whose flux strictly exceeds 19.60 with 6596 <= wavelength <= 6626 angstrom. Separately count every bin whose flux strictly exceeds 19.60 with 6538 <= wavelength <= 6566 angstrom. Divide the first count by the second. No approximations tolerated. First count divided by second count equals 1.50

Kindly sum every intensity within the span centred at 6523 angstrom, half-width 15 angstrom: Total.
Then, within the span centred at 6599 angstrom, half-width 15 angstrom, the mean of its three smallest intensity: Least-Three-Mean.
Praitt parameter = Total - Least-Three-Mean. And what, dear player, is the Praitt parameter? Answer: 170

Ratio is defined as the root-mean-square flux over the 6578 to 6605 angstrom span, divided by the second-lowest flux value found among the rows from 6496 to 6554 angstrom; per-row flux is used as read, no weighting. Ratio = 1.13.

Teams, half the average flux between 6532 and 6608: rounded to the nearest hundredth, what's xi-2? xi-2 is 9.75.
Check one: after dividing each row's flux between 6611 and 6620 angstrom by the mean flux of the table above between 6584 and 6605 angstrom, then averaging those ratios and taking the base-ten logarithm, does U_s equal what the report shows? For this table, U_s -0.014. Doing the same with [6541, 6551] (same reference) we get -0.020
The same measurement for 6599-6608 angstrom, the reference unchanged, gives 0.005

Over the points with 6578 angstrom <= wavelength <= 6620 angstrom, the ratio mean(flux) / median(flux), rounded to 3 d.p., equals 1.000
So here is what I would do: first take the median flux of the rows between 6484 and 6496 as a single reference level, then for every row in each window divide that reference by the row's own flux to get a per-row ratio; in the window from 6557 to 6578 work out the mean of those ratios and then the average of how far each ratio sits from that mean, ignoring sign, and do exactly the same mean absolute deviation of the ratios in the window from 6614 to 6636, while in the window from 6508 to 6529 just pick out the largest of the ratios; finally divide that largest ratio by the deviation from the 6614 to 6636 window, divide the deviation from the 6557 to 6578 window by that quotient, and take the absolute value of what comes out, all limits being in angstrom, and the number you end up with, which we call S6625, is 0.0014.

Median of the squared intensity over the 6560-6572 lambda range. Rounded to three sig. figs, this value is 402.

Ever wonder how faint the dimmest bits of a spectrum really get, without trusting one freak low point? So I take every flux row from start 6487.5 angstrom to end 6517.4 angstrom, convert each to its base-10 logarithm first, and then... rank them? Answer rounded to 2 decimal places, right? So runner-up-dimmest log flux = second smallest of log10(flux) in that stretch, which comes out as 1.25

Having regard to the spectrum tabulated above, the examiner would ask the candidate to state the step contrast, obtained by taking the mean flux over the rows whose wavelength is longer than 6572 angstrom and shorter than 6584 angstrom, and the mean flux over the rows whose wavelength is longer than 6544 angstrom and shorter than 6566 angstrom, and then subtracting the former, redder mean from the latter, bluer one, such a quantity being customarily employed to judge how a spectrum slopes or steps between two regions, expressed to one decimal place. 0.5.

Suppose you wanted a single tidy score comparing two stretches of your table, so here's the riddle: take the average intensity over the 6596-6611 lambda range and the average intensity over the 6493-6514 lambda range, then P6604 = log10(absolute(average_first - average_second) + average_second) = 1.30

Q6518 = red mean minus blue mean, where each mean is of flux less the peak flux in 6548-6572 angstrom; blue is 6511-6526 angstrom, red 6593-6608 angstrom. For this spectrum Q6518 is 0.8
